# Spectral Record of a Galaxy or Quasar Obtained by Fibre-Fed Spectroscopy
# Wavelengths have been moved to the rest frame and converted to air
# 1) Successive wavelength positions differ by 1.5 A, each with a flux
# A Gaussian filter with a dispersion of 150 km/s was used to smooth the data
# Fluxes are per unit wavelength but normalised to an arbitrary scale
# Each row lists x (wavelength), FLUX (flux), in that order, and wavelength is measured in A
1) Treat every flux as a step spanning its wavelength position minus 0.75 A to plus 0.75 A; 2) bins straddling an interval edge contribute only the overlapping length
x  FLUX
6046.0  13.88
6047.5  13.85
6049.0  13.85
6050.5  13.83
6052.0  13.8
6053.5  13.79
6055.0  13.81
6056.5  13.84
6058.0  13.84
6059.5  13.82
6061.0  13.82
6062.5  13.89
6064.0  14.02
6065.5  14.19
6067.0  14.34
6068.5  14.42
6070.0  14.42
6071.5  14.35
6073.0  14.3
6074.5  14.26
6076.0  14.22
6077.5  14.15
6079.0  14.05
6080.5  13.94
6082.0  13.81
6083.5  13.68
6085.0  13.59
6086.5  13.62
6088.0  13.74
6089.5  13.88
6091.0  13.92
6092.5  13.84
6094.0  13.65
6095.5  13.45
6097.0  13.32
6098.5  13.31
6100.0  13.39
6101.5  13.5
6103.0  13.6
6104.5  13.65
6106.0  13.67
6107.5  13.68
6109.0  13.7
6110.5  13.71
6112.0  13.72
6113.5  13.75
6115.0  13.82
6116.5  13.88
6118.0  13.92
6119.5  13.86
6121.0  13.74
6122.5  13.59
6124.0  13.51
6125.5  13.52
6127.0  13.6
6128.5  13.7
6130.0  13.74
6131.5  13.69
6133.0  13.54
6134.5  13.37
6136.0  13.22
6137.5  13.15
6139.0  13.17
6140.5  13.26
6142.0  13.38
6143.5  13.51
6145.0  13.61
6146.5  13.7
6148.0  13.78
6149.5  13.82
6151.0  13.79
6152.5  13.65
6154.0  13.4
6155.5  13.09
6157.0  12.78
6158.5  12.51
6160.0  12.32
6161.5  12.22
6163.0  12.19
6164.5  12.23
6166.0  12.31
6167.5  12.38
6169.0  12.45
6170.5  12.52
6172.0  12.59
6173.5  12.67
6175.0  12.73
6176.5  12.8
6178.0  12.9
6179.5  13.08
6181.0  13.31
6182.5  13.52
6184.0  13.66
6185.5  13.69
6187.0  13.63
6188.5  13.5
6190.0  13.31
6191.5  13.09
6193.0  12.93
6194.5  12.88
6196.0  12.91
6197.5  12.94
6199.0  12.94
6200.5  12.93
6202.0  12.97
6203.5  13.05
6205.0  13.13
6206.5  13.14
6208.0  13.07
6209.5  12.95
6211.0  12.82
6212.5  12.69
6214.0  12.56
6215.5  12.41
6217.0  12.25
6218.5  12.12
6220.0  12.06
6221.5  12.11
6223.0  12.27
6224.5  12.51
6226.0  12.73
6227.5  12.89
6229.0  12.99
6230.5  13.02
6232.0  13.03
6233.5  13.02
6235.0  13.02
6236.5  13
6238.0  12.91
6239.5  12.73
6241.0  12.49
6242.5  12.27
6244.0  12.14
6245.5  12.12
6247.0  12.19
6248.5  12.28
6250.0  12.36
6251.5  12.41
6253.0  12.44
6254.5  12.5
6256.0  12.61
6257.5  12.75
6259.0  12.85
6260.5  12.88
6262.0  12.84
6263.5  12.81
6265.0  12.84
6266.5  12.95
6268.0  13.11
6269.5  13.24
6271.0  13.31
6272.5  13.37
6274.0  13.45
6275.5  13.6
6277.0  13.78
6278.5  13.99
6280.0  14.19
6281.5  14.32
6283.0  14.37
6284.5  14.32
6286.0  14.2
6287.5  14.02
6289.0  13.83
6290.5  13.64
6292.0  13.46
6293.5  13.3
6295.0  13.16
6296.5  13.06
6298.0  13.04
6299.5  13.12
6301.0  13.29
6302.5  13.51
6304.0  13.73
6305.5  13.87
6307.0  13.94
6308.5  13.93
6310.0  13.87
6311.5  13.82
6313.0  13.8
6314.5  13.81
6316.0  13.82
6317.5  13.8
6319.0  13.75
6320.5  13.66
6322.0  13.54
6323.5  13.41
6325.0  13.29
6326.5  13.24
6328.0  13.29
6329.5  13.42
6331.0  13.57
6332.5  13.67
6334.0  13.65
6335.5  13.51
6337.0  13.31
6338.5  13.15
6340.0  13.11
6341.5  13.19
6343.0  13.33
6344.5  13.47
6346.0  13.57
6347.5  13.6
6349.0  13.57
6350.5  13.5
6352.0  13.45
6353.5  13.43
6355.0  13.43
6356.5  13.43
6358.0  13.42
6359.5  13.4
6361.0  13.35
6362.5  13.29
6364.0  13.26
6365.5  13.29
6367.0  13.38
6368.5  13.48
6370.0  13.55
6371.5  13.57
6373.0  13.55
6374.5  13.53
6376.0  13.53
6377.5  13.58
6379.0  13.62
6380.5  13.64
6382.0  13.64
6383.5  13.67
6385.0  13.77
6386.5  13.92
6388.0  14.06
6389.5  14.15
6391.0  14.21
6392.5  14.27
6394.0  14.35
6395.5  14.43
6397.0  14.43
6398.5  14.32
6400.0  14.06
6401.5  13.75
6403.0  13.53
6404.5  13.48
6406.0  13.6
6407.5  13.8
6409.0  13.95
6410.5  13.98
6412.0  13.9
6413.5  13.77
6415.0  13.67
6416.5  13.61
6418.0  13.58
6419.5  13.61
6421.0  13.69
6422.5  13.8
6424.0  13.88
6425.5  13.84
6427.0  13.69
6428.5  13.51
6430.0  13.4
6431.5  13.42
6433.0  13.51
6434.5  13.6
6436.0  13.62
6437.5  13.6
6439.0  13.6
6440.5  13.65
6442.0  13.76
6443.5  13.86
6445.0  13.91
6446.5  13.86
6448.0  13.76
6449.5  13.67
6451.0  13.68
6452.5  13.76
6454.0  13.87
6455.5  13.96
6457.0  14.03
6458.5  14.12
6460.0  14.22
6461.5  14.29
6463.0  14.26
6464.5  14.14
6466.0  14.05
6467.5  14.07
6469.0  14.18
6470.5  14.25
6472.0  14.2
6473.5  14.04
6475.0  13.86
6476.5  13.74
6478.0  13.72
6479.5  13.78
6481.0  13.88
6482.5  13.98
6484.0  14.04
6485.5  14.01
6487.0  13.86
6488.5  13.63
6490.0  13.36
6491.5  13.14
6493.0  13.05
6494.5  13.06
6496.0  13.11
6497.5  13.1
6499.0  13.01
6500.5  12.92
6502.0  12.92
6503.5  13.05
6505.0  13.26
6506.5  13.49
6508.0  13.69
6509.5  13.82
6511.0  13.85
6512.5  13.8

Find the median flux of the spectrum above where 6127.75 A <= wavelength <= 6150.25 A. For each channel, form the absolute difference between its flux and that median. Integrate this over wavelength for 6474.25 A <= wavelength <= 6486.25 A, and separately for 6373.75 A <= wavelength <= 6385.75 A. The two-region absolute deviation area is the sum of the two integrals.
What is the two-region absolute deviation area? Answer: 5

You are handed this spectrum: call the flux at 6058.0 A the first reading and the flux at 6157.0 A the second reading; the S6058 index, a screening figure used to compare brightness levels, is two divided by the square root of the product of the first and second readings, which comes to 0.150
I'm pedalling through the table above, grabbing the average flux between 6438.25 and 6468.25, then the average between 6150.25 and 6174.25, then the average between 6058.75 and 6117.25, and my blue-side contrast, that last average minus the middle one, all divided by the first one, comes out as 0.08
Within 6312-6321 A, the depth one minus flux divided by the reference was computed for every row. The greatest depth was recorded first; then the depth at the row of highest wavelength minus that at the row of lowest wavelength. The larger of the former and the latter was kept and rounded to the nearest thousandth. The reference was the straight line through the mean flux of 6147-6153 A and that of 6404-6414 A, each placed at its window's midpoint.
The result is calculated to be 0.010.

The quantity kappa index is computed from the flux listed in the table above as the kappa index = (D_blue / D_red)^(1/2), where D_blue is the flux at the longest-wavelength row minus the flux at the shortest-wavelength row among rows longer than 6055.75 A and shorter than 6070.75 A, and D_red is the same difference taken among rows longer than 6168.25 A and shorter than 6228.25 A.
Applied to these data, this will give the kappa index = 1.15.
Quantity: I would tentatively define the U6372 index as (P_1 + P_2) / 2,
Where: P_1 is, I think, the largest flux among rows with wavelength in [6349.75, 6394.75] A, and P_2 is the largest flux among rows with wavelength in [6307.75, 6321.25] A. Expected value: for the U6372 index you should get 14.1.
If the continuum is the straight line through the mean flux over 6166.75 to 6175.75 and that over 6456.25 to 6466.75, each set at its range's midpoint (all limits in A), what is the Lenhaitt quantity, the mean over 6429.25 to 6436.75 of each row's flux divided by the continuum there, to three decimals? 0.965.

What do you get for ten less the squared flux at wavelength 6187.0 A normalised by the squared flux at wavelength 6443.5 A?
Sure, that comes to 9.03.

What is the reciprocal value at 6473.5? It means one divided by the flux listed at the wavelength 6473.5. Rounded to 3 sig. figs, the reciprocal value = 0.0712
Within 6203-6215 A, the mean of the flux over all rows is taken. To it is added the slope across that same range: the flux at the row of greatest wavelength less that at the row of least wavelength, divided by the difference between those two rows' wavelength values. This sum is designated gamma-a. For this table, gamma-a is 12.9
